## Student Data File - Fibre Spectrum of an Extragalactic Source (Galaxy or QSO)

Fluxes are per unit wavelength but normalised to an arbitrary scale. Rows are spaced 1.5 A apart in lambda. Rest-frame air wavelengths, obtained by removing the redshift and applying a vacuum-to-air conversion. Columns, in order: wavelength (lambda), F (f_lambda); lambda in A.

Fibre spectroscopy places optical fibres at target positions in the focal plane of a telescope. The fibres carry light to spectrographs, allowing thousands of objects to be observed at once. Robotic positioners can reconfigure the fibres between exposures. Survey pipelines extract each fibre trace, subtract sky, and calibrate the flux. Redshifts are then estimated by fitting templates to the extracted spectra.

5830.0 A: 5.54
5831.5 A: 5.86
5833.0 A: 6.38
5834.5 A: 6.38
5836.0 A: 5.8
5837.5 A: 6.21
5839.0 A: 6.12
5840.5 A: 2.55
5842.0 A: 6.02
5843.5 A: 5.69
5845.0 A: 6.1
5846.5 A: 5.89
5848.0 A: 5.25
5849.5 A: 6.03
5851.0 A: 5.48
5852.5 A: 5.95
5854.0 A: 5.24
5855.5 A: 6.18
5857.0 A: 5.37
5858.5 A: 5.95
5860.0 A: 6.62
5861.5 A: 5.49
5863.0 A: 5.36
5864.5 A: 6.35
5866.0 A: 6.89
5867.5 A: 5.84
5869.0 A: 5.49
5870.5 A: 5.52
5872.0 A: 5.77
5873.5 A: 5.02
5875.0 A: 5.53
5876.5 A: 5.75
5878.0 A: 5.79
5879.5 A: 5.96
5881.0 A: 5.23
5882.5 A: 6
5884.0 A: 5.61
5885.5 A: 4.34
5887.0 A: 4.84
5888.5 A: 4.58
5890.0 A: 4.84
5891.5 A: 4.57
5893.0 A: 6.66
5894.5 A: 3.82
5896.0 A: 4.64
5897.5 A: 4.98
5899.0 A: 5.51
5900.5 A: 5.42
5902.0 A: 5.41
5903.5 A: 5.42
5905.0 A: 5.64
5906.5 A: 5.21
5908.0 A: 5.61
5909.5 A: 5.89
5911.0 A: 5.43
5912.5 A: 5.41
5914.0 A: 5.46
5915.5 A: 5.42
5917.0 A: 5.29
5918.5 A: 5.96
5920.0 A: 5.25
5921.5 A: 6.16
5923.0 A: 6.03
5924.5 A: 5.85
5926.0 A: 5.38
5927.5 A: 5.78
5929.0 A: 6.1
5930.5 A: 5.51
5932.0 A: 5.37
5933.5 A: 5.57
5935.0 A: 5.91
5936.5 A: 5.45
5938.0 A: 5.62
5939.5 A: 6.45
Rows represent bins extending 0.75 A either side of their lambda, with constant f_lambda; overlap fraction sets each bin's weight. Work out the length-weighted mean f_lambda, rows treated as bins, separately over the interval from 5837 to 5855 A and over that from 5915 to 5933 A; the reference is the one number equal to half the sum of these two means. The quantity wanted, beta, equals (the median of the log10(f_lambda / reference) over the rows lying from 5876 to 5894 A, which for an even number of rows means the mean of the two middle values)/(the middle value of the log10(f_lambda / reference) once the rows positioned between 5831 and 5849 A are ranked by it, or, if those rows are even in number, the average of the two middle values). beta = -0.6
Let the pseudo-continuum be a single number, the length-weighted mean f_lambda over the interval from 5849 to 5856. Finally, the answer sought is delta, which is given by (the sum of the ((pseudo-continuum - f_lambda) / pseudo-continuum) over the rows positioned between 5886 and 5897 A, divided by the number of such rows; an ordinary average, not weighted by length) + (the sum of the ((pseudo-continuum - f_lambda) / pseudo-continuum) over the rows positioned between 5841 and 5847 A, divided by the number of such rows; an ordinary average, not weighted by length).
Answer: 0.13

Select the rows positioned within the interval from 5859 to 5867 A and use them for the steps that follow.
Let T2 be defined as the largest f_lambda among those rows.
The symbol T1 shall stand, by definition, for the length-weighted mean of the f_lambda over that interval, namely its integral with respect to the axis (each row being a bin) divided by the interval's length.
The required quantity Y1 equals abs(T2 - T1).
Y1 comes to 0.8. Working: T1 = 6.13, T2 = 6.89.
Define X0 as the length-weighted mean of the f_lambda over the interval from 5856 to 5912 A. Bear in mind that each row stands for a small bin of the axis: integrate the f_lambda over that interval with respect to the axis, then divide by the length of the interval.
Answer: 5.47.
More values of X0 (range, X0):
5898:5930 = 5.60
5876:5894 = 5.32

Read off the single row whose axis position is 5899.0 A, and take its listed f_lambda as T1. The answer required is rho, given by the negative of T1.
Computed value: -5.5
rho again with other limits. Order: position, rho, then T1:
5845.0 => -6.1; 6.1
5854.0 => -5.2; 5.24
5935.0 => -5.9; 5.91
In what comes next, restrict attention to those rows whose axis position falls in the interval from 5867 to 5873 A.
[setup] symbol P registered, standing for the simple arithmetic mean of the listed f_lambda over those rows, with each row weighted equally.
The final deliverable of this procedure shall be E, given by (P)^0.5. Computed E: 2.378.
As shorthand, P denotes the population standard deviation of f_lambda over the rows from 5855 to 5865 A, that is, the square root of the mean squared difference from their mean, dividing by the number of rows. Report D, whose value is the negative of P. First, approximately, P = 0.47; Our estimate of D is -0.5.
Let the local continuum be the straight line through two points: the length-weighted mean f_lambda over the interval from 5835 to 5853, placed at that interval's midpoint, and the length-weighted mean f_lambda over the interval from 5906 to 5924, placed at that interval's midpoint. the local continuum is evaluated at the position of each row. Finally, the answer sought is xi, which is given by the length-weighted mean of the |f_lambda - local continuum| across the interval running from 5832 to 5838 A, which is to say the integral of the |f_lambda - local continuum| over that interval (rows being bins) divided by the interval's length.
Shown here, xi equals 0.6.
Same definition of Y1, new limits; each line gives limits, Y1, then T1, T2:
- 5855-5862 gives 0.7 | 5.93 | 6.62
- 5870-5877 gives 0.3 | 5.51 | 5.77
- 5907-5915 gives 0.3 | 5.54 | 5.89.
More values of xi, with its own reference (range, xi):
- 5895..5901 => 0.5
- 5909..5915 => 0.2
